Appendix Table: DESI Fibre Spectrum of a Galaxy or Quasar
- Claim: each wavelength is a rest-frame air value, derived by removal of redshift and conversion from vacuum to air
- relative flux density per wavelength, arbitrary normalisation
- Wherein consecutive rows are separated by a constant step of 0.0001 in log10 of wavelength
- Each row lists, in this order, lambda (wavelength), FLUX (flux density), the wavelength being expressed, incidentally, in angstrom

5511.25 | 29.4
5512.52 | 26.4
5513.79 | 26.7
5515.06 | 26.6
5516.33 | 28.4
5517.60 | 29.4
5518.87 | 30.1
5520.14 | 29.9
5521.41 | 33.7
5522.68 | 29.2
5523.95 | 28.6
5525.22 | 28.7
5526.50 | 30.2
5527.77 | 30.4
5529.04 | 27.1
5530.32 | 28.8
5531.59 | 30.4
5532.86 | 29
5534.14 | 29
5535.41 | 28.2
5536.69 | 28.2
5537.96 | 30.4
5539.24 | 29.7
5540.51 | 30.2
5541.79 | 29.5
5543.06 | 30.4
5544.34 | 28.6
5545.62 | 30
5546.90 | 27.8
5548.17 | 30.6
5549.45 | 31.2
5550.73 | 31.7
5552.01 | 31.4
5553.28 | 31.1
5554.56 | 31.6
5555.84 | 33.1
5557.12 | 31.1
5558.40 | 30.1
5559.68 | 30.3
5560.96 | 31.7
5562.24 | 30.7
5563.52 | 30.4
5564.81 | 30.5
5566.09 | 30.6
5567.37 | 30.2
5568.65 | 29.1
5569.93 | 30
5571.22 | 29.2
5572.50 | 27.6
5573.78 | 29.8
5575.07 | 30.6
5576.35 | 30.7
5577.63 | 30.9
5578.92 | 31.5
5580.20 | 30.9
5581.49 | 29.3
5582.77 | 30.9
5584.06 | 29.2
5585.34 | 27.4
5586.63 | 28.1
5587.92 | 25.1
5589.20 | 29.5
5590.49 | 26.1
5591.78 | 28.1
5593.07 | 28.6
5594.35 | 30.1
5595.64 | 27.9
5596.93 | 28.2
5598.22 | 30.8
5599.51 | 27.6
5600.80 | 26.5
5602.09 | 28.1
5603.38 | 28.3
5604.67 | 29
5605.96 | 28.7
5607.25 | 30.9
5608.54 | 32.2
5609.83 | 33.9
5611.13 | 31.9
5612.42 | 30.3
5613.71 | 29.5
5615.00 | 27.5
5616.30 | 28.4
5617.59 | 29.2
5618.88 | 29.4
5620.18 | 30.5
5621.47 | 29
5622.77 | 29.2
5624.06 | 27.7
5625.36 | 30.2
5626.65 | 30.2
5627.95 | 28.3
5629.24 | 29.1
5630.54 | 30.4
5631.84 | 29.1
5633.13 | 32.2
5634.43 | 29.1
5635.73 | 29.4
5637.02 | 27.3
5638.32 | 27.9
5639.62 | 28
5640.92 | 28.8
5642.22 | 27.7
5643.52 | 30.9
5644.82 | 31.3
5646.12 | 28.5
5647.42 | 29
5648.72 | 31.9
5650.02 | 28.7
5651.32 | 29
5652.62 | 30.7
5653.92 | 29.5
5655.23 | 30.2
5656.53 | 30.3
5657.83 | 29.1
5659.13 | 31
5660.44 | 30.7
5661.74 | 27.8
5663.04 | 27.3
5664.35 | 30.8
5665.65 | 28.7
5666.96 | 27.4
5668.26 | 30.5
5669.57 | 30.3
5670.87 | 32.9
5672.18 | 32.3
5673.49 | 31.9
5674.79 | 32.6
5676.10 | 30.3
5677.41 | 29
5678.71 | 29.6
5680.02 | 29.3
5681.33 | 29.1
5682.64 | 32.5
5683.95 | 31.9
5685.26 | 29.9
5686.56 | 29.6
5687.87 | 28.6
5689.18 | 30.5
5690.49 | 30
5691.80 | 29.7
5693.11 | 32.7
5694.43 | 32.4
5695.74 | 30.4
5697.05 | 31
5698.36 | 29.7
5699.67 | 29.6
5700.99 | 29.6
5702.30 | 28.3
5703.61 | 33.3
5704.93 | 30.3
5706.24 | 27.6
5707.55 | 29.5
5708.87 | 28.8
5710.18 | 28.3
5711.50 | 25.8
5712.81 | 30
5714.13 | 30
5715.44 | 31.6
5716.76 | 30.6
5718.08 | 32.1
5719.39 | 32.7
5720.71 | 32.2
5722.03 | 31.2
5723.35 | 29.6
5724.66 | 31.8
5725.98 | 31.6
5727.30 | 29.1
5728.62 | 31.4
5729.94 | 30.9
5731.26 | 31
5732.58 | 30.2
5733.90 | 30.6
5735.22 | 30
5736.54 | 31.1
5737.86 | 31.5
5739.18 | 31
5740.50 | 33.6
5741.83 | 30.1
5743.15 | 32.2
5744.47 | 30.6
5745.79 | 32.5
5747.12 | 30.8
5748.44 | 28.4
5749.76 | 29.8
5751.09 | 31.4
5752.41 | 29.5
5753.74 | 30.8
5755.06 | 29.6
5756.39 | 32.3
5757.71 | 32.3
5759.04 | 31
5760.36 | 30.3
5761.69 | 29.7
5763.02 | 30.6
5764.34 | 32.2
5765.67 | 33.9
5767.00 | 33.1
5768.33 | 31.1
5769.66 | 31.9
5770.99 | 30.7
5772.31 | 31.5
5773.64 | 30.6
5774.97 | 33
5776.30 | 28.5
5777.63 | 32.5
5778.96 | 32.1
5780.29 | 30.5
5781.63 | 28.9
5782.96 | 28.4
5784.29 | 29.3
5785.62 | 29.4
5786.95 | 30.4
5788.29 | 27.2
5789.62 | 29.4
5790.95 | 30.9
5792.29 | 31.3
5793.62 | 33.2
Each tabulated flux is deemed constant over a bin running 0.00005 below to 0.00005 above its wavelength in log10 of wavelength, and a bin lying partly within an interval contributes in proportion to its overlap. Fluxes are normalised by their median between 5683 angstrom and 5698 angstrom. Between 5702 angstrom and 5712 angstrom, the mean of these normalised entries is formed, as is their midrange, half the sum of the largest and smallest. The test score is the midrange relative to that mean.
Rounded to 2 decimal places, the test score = 1.02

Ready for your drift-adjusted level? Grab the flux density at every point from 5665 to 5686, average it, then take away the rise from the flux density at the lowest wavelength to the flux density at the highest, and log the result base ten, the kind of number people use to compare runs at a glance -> 1.47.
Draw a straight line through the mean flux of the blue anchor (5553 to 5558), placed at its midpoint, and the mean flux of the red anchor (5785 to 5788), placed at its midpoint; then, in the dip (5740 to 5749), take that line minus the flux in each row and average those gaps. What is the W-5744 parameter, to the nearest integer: -1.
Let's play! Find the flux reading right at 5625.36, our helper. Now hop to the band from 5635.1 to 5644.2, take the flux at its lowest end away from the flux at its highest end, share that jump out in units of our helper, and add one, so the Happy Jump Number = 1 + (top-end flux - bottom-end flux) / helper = 1.05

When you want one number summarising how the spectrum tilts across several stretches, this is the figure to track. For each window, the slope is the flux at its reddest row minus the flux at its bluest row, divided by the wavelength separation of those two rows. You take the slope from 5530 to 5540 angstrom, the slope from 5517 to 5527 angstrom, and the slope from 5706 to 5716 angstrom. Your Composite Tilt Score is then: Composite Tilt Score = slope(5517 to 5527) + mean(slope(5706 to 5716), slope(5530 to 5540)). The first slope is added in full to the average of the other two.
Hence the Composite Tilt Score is 0.36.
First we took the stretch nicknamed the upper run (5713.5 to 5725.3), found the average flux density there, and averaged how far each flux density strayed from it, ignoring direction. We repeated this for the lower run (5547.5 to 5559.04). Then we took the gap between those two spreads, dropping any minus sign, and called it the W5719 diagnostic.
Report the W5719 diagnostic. 0.30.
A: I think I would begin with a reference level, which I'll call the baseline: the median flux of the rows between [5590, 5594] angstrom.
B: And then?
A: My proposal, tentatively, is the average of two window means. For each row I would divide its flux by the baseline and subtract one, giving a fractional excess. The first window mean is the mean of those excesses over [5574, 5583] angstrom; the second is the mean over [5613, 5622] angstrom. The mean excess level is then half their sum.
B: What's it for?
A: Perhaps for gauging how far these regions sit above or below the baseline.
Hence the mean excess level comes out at 0.063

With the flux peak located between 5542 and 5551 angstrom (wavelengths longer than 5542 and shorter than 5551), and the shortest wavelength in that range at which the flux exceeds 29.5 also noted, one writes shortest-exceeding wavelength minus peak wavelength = -7.7 angstrom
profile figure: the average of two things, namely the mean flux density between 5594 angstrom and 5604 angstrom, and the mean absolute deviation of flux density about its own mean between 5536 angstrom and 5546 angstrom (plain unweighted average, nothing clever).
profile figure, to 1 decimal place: 14.5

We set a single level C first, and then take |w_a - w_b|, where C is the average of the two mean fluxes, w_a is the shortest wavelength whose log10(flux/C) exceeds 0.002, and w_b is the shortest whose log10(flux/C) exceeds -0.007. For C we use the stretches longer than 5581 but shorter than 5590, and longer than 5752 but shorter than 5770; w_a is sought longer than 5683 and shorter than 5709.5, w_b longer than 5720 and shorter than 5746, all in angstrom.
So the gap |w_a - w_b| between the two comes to 36.8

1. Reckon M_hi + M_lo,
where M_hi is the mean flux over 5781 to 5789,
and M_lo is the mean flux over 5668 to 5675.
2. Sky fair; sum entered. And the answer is 60.7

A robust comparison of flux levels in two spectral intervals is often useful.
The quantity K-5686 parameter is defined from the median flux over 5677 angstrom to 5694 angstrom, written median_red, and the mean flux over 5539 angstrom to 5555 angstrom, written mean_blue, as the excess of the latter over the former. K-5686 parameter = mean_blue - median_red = 0.6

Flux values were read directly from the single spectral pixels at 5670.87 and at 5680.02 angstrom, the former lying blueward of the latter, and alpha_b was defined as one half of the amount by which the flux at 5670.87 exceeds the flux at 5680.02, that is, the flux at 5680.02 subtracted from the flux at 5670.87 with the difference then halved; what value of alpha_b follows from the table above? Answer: 1.8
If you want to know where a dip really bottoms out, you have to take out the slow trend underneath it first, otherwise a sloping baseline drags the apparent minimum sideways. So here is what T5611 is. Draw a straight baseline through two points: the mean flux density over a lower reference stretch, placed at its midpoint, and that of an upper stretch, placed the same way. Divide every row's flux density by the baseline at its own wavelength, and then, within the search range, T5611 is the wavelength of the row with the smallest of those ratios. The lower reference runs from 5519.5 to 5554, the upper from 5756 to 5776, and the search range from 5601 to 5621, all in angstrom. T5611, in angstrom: 5615.00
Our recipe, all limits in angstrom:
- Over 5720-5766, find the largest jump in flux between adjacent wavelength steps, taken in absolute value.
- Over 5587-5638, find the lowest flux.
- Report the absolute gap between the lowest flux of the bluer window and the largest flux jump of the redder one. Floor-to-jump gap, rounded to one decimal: 21.6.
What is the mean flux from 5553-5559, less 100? -68.6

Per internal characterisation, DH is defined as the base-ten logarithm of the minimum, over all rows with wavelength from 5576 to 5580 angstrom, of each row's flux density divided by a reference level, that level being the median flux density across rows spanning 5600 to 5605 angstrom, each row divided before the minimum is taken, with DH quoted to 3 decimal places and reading 0.037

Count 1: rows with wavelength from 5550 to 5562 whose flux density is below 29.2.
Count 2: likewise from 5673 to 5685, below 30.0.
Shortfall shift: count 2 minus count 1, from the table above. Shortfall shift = 4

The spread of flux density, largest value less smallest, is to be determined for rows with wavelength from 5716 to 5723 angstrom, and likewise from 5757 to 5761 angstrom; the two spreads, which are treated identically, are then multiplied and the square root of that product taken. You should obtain 2.0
